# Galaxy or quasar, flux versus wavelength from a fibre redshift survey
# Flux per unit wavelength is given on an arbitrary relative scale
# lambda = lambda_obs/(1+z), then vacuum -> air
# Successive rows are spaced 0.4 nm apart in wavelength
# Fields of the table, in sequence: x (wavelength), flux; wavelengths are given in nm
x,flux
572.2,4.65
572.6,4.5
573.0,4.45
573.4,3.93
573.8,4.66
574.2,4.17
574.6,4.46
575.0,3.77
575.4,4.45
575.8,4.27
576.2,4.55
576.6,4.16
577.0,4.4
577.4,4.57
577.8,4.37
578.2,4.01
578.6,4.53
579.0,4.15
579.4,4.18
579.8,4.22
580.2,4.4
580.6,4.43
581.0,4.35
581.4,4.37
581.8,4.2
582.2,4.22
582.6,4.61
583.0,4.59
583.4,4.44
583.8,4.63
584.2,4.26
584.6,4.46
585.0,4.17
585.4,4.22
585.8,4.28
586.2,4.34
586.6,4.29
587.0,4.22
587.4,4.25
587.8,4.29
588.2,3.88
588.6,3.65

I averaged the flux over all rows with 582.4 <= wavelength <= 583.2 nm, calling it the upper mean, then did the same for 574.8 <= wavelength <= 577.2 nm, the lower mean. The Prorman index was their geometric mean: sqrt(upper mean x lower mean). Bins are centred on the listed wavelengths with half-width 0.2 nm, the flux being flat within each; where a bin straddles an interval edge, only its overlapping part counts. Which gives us 4.43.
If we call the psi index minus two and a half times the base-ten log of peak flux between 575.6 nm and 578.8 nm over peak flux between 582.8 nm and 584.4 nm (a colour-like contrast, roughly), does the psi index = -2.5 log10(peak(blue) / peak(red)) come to 0.014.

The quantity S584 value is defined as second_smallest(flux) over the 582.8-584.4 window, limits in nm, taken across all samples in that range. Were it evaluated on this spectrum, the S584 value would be 4.44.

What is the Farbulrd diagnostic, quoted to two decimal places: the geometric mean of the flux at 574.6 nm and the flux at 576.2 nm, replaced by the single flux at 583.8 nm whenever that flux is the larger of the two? 4.63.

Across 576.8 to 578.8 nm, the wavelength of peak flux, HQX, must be 577.4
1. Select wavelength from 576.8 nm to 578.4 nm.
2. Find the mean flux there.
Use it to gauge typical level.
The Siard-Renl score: 4.34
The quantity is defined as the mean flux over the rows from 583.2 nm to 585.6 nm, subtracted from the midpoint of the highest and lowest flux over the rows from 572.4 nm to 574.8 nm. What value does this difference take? -0.068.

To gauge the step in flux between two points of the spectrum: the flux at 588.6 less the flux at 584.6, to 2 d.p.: -0.81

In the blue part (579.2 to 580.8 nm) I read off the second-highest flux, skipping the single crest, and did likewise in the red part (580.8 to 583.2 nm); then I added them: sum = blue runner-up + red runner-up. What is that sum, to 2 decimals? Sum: 8.99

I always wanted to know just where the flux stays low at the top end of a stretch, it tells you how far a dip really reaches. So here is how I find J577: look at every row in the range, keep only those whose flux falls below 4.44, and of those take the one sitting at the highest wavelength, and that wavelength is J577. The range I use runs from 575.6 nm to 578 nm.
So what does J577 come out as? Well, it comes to 577.8 nm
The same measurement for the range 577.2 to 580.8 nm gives 580.6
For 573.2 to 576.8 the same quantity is 576.6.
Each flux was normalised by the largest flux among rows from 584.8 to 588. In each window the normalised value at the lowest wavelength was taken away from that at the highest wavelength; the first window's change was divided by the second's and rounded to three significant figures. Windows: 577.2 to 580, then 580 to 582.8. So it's -1.67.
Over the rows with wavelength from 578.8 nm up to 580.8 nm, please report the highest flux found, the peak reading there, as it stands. 4.43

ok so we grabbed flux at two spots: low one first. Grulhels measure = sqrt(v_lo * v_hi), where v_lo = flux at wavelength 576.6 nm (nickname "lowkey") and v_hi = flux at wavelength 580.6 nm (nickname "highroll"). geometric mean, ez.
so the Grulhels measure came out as 4.29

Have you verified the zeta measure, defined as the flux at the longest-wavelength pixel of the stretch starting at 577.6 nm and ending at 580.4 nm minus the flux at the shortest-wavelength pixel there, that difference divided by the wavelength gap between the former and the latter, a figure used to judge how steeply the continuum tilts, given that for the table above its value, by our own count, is 0.01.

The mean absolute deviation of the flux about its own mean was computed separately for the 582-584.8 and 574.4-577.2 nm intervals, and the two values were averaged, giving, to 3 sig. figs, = 0.163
